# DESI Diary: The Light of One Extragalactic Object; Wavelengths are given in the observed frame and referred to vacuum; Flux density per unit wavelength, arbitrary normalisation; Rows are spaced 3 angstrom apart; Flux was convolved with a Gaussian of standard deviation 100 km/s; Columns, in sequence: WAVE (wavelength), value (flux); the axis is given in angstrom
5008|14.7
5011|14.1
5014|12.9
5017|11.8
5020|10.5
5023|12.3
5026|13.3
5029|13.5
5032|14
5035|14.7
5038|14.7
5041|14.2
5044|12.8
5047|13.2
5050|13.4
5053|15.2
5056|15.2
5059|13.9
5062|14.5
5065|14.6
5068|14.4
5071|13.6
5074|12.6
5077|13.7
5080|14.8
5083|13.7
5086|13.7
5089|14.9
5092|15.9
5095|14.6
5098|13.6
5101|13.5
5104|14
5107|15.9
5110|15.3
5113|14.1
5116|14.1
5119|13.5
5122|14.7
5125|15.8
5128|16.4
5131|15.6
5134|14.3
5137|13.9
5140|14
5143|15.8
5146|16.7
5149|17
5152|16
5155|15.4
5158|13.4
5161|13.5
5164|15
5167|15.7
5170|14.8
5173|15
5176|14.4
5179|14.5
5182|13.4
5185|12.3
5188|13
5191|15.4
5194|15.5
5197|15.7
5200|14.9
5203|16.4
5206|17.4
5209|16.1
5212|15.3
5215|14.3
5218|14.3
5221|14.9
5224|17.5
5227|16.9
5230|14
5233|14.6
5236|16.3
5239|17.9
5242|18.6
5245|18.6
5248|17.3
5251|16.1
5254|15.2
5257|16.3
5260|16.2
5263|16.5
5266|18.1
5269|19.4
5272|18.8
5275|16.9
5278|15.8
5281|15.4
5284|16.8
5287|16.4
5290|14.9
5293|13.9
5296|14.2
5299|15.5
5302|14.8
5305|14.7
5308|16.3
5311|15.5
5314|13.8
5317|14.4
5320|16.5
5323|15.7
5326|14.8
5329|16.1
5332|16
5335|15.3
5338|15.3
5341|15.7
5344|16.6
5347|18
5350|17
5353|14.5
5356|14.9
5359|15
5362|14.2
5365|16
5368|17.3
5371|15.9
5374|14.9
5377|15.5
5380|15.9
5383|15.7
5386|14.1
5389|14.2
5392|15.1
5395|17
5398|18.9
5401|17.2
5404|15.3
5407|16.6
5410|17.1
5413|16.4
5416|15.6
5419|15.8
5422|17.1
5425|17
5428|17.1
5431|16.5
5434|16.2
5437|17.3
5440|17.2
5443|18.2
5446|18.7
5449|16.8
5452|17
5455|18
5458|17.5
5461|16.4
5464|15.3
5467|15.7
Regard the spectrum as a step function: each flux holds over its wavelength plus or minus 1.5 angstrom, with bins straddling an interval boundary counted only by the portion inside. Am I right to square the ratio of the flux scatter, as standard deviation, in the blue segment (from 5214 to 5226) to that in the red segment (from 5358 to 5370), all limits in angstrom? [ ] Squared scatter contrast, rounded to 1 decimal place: 1.3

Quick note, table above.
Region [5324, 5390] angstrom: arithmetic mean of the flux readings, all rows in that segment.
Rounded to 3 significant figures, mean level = 15.6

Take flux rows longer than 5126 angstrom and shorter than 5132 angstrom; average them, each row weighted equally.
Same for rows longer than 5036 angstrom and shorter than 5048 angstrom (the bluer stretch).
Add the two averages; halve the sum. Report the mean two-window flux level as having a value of 14.9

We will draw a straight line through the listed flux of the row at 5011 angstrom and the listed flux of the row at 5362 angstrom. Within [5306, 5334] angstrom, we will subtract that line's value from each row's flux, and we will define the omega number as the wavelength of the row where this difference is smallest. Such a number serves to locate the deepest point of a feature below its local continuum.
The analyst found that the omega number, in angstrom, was 5314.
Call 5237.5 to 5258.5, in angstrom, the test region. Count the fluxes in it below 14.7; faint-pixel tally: 0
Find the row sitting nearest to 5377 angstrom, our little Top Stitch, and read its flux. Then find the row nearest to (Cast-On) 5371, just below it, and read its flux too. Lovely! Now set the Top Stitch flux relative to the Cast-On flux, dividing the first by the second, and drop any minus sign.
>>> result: 0.97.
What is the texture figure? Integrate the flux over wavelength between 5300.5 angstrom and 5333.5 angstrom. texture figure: 506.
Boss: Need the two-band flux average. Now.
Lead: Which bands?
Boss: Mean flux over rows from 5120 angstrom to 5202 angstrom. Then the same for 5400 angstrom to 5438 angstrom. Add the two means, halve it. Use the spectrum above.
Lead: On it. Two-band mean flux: 15.7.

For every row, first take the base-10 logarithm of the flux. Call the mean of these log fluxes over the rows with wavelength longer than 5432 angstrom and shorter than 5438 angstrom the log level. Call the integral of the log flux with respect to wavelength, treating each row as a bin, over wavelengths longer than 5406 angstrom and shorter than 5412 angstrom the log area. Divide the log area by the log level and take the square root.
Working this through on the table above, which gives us 2.45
